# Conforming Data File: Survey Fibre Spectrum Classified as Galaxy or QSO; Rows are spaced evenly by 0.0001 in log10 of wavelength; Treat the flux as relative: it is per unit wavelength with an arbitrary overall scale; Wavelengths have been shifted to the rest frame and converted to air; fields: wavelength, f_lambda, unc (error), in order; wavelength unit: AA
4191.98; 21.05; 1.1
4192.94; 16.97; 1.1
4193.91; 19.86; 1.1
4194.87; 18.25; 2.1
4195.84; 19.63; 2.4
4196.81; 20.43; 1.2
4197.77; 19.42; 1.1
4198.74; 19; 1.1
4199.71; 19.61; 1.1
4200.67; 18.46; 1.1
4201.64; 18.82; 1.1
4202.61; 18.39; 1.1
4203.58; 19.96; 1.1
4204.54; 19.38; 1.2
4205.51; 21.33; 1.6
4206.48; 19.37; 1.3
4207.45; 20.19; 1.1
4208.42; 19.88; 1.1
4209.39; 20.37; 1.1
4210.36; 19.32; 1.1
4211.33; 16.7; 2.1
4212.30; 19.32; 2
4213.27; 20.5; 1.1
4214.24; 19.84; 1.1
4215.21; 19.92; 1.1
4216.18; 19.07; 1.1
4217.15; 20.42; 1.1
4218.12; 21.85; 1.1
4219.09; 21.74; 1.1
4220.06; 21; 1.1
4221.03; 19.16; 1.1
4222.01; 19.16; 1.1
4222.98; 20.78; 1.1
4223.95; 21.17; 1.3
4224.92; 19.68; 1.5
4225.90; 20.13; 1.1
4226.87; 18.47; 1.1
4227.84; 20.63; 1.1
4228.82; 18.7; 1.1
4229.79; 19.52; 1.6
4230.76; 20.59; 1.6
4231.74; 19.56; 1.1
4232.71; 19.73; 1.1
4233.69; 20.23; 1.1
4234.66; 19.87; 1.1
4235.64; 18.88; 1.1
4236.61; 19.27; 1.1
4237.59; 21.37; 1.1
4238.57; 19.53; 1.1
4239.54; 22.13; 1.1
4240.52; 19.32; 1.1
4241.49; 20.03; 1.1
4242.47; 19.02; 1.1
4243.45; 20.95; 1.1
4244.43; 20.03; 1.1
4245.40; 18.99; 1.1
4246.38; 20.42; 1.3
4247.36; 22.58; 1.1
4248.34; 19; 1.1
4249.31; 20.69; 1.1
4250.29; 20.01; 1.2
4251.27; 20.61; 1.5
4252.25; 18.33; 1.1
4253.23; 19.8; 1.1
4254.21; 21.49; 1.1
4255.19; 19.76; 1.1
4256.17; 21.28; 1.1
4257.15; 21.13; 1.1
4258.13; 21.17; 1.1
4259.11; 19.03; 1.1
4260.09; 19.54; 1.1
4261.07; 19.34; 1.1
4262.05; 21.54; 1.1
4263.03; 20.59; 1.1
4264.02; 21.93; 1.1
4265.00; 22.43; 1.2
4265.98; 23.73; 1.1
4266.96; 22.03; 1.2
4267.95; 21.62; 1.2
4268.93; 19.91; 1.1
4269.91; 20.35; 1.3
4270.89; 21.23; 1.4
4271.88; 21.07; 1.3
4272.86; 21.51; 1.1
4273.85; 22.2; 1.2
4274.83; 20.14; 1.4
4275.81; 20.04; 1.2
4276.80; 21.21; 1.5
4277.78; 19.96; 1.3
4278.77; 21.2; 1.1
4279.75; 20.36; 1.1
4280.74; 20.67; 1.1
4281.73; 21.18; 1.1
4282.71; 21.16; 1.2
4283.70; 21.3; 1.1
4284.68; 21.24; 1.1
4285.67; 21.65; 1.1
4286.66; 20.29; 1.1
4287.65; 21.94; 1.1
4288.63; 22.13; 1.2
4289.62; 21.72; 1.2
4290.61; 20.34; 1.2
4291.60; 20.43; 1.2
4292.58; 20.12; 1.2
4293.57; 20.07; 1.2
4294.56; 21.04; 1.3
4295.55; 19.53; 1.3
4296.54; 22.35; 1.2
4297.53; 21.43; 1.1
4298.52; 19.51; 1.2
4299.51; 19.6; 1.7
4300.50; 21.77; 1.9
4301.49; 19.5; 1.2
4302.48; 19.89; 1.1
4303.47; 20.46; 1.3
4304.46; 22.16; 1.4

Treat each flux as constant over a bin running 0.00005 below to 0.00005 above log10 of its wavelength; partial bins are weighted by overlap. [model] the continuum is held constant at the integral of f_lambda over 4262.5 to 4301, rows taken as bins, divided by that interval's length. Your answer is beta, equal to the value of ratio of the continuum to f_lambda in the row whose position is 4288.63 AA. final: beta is 0.951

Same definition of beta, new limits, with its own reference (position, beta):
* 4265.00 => 0.938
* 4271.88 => 0.999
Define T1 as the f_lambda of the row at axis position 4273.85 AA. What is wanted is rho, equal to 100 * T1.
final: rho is 2220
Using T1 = 22.2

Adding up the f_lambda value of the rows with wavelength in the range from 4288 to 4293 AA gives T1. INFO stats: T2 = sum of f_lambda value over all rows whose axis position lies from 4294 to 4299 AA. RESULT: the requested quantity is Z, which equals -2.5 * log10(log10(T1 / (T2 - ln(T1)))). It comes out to 4.1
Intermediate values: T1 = 105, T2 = 104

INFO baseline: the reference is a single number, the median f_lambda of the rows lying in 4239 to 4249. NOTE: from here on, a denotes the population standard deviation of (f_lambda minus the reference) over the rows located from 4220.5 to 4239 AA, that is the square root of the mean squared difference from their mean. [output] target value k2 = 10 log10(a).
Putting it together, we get -1.0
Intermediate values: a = 0.8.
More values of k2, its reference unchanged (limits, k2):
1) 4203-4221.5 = 0.5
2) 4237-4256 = 0.4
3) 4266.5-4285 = -1.8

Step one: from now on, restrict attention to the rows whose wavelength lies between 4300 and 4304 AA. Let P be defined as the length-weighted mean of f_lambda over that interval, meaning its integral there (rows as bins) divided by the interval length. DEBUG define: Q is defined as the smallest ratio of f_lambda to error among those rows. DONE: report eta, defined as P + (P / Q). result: 22.2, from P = 20.4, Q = 11.5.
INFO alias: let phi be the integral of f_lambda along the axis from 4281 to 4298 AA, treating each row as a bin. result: 358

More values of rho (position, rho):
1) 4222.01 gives 1916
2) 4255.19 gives 1976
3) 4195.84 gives 1963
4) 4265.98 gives 2373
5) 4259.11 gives 1903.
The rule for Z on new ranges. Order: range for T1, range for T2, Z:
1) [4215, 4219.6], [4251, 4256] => 3.7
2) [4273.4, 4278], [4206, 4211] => 3.5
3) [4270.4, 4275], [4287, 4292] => 4.4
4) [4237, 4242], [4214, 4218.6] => 4.0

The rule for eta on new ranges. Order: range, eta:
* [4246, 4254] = 21.7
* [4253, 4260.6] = 21.6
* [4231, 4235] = 21.0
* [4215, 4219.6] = 21.9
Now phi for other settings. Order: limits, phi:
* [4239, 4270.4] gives 647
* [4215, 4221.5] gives 133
